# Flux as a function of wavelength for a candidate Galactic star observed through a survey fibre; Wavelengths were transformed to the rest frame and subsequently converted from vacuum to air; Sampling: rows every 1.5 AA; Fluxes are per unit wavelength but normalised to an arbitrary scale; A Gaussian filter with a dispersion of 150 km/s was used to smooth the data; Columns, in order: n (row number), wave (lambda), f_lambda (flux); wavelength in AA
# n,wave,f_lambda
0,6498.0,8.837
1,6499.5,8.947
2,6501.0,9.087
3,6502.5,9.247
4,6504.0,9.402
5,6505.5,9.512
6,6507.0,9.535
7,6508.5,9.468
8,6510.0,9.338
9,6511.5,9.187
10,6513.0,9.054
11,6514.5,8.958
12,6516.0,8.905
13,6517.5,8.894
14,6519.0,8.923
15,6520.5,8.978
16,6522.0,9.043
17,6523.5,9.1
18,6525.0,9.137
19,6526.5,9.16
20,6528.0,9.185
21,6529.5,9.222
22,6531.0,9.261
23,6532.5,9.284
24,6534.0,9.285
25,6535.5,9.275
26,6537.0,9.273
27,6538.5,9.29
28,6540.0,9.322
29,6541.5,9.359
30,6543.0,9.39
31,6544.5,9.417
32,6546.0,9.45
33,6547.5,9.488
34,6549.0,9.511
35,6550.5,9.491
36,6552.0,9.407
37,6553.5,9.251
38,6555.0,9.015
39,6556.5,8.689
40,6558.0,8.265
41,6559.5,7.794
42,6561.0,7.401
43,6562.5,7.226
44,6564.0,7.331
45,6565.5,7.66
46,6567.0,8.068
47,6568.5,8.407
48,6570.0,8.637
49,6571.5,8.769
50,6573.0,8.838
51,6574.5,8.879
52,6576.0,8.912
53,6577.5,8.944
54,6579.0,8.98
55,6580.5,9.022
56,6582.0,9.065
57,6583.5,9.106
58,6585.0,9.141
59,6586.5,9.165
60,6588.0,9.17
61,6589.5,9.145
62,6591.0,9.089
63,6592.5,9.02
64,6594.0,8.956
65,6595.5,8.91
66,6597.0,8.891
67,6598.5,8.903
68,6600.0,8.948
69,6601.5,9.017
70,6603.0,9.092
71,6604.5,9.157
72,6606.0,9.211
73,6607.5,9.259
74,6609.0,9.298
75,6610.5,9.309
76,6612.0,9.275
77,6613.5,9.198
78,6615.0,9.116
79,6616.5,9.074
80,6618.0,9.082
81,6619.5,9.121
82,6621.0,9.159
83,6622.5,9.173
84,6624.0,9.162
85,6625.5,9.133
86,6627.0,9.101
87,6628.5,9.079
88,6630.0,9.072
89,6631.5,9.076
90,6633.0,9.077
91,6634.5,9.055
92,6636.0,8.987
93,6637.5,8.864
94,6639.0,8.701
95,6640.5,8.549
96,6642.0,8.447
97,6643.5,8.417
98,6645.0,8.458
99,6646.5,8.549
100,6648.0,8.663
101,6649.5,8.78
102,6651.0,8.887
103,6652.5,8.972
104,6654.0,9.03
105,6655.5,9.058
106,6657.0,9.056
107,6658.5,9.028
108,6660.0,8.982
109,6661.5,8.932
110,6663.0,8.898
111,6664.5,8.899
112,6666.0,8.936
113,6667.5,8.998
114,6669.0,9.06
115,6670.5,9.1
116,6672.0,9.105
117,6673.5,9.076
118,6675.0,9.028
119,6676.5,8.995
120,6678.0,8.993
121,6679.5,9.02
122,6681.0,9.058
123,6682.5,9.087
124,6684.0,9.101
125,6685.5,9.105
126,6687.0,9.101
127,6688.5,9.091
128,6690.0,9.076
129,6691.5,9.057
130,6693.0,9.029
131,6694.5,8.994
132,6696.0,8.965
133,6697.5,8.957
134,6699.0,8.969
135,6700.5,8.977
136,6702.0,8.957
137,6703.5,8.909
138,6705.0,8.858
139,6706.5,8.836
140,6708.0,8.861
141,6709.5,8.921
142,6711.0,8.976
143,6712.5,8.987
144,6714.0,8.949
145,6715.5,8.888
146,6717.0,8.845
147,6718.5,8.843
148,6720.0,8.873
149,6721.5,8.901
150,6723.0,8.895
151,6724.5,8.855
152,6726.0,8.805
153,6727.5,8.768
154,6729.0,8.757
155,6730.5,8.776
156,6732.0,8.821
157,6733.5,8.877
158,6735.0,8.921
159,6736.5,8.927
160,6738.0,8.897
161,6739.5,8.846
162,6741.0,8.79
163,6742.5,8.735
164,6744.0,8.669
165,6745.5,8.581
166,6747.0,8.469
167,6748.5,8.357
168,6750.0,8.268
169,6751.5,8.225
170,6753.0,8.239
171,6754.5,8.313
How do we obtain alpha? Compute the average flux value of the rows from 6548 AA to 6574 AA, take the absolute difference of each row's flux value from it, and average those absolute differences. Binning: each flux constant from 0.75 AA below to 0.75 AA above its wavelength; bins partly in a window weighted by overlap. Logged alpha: 0.65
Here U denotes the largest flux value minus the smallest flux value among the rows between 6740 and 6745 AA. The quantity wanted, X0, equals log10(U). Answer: -0.9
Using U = 0.12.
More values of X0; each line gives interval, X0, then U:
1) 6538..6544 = -1.0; 0.10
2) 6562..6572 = 0.2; 1.54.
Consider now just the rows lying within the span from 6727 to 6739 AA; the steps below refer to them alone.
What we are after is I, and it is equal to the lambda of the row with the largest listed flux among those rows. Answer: 6736.5 AA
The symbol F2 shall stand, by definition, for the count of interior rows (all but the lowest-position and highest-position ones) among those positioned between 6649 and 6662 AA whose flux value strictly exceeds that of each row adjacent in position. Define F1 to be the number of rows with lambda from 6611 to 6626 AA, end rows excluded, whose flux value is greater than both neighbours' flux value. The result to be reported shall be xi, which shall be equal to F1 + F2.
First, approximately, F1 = 1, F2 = 1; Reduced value 2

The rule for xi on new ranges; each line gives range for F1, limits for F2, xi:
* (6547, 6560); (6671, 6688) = 2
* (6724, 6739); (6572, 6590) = 2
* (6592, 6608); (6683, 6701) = 1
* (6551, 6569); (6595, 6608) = 0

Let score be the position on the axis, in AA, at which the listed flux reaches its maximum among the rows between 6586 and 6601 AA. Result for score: 6588.0 AA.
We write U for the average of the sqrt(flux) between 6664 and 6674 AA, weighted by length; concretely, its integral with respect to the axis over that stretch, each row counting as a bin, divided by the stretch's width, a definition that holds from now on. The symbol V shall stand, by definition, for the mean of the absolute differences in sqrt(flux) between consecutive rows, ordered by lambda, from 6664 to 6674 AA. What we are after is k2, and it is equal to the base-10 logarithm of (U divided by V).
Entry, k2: 2.66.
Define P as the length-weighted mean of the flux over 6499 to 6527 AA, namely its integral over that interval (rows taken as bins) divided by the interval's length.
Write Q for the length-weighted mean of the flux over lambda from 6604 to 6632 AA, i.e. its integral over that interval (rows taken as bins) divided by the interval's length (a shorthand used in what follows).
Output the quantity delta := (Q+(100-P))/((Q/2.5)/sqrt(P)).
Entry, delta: 82.6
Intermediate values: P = 9.15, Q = 9.16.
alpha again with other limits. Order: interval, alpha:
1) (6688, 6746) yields 0.08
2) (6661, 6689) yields 0.06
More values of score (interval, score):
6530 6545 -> 6544.5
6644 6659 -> 6655.5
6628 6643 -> 6628.5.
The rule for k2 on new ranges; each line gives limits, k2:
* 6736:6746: 2.48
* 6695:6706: 2.86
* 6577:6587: 2.69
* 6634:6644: 2.22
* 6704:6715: 2.70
